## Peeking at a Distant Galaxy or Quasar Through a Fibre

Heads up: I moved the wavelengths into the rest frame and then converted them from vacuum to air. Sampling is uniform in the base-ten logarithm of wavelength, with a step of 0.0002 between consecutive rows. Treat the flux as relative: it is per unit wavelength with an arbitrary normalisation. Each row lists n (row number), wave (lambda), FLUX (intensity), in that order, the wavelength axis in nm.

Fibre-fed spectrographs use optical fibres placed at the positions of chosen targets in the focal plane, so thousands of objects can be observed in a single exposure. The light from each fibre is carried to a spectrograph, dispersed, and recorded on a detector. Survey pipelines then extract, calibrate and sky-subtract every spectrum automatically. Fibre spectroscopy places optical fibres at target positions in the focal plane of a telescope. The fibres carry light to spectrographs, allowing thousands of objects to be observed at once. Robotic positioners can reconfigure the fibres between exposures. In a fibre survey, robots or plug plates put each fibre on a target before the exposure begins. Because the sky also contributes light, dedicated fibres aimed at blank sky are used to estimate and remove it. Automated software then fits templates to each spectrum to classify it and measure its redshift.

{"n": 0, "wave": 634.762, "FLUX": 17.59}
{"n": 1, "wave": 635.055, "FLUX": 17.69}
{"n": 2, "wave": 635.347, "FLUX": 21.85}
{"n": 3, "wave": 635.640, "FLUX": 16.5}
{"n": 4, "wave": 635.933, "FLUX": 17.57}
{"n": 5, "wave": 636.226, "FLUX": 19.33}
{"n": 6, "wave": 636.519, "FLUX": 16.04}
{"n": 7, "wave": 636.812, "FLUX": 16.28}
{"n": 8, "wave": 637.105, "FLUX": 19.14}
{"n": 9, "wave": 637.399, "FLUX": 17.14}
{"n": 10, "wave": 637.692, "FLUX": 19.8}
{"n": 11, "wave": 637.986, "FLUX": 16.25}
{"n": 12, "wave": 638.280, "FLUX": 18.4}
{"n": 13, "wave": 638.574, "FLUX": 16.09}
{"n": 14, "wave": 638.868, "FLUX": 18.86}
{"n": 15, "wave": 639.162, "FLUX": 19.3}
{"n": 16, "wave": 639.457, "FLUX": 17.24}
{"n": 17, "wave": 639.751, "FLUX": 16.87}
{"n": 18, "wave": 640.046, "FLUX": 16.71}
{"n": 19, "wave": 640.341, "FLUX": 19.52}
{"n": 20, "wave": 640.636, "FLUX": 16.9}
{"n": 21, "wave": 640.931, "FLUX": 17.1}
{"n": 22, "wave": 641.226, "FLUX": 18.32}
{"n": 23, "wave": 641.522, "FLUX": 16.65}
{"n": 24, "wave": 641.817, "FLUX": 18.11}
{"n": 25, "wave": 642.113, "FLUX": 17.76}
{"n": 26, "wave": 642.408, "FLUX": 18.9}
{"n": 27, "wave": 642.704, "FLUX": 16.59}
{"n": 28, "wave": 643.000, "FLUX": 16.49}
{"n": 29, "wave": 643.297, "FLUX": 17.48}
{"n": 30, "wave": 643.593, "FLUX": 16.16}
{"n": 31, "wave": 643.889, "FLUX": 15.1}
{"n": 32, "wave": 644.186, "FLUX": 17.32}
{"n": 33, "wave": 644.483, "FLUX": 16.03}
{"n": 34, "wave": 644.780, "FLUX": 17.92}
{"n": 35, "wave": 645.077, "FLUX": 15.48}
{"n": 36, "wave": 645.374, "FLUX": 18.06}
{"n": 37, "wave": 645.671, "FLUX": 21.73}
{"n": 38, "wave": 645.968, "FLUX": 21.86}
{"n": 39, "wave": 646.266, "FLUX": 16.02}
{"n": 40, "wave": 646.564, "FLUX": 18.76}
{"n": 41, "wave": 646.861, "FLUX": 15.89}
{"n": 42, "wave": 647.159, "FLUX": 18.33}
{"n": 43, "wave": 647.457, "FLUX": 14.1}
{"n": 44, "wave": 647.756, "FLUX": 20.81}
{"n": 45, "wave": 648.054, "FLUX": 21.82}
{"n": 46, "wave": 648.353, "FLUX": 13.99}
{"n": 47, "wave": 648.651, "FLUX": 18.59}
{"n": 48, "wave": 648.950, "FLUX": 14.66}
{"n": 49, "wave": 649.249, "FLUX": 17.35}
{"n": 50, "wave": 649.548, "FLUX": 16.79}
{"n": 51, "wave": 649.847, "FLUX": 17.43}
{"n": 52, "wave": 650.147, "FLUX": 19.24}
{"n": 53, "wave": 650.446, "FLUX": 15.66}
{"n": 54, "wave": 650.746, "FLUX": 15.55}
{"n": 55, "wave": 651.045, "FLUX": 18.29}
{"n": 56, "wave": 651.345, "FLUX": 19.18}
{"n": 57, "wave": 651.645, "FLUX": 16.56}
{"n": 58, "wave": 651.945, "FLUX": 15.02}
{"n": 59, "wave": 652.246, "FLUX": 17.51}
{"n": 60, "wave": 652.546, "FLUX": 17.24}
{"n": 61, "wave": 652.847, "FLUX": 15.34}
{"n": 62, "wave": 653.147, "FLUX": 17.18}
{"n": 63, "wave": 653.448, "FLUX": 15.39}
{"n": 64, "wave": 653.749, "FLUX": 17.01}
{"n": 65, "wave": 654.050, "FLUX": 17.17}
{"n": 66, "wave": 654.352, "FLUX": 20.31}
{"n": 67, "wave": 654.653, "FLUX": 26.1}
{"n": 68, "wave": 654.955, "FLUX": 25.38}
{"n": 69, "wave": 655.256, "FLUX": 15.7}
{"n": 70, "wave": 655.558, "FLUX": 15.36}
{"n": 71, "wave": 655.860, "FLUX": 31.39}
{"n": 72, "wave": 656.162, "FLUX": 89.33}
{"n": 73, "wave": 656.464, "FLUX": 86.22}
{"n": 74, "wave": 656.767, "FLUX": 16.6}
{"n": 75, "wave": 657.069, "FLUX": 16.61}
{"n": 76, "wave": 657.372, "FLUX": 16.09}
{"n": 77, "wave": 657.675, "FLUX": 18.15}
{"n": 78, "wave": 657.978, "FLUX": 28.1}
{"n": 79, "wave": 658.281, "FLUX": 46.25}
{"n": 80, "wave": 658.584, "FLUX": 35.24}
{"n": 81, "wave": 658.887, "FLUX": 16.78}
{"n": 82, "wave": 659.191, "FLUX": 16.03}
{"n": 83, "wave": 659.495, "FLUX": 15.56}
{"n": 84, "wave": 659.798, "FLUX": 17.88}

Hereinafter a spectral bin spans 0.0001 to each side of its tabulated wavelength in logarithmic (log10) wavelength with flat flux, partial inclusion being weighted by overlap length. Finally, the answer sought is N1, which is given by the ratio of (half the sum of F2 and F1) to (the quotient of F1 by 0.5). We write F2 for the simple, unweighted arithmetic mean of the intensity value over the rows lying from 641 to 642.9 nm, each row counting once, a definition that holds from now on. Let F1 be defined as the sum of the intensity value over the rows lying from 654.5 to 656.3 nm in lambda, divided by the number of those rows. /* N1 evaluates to 0.38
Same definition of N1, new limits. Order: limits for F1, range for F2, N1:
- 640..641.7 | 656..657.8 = 0.83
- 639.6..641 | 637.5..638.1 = 0.51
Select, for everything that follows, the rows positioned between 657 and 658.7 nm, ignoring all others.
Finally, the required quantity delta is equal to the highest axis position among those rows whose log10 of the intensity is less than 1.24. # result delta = 657.372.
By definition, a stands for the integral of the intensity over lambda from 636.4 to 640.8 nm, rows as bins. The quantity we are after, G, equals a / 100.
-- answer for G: 0.8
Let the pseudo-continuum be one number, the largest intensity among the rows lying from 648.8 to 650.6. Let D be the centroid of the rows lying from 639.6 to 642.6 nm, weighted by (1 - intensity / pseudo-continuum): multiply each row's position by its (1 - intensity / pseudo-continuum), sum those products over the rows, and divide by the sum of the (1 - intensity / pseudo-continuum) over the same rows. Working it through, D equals 640.90 nm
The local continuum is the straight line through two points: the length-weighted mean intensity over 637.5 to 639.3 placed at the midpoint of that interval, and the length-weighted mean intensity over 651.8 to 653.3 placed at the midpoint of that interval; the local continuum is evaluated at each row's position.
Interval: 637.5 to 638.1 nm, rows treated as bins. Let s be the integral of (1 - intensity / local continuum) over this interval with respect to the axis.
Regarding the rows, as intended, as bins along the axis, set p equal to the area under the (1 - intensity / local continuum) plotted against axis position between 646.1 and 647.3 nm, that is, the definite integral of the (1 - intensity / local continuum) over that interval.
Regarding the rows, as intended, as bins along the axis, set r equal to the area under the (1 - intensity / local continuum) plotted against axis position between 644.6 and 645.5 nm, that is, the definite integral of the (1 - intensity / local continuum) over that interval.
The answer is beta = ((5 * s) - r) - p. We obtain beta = 0.0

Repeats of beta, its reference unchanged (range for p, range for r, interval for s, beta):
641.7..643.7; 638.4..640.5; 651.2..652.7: -0.3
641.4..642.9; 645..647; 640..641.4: 0.2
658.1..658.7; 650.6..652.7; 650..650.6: 0.9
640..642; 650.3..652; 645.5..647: -0.7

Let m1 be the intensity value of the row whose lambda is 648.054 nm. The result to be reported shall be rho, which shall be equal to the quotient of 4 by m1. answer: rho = 0.183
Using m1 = 21.82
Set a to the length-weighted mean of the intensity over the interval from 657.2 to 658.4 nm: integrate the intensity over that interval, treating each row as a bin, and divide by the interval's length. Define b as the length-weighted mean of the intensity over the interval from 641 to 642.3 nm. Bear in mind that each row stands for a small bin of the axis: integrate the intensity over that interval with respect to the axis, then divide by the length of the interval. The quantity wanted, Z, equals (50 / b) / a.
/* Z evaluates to 0.107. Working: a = 26.4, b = 17.7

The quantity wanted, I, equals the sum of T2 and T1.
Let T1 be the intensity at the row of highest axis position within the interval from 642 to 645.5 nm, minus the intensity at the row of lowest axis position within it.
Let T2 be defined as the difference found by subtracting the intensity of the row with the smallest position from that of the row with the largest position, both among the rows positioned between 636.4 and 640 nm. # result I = 1.1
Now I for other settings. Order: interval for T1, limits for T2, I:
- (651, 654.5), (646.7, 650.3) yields 5.4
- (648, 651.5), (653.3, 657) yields -1.4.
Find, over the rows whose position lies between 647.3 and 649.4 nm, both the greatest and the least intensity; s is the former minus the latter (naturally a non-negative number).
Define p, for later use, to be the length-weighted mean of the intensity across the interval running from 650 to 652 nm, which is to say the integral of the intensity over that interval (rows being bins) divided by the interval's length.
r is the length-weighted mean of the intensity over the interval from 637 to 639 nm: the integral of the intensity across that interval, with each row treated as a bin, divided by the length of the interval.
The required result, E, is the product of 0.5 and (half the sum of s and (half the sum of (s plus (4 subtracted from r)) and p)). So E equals 6.8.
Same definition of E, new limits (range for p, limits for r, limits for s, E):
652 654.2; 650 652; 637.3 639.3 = 5.1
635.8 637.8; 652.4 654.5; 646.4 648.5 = 6.8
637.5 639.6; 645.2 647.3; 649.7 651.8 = 5.5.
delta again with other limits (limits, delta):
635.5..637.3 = 636.812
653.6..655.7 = 655.558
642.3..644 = 643.889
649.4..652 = 651.945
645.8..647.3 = 646.861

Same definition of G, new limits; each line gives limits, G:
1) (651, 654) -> 0.5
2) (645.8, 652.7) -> 1.2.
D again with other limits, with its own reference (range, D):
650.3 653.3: 651.79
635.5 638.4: 636.81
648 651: 649.64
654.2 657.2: 656.15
